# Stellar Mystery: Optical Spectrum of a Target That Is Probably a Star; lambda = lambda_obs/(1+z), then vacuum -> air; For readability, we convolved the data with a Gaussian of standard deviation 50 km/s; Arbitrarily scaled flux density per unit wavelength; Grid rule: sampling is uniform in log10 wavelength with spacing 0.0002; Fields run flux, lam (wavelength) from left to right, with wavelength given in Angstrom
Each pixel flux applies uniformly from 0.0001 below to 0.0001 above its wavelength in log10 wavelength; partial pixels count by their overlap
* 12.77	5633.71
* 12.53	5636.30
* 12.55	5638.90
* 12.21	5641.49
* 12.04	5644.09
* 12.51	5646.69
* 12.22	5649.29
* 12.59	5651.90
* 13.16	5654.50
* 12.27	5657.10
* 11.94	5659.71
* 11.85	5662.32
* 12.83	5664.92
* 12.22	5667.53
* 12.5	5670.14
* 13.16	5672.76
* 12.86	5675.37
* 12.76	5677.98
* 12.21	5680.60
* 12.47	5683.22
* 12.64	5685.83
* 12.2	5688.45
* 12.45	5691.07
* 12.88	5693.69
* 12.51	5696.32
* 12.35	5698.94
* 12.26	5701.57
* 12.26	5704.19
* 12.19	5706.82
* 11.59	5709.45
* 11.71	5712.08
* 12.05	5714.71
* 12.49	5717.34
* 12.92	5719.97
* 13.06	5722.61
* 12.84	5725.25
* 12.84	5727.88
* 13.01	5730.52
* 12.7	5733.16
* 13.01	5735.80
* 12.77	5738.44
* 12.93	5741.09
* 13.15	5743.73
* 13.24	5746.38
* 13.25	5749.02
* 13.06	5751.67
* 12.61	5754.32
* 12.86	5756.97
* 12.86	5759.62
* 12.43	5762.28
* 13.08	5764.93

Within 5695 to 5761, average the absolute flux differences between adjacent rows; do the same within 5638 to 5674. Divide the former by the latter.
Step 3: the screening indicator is 0.45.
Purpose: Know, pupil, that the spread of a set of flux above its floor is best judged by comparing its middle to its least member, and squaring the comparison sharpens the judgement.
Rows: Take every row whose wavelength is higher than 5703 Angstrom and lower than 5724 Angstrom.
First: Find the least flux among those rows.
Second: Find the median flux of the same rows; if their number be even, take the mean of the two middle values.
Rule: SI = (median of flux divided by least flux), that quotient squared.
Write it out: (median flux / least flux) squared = 1.11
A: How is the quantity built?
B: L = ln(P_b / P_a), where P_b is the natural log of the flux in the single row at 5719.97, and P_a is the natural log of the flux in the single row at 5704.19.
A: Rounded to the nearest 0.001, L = 0.021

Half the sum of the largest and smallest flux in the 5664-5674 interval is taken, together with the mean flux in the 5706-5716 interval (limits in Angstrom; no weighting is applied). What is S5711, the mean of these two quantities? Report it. 12.3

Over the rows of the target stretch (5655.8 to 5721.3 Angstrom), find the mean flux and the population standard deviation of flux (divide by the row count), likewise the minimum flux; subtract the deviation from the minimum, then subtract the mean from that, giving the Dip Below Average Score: -1.18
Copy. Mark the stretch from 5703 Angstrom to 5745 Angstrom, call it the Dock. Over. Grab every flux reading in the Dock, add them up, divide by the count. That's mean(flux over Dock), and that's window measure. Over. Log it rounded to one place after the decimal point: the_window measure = 12.6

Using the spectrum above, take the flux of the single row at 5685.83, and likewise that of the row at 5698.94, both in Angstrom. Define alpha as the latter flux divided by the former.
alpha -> 0.98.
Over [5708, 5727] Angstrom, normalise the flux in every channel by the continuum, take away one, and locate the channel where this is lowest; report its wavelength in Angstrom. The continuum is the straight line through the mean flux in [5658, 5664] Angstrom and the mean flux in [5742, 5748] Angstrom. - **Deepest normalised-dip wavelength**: 5709.45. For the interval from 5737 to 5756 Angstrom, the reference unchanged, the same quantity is 5754.32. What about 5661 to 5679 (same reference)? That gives 5662.32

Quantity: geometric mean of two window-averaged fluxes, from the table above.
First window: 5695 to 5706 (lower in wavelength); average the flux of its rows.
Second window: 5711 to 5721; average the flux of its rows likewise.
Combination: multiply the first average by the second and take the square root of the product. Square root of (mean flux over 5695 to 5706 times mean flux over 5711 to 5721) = 12.3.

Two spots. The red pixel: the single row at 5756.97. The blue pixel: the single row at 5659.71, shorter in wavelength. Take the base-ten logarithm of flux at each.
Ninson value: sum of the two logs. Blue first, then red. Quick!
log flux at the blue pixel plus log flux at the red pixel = 2.19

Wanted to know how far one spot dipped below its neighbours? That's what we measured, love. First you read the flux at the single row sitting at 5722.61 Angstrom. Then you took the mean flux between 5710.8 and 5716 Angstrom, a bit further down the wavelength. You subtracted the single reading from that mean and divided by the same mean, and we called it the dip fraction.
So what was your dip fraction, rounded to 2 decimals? -0.10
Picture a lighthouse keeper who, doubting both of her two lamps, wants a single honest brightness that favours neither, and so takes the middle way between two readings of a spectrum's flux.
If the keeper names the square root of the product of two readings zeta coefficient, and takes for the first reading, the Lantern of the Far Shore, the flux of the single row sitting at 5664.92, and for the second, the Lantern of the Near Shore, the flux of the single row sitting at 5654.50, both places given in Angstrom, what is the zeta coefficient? 13.0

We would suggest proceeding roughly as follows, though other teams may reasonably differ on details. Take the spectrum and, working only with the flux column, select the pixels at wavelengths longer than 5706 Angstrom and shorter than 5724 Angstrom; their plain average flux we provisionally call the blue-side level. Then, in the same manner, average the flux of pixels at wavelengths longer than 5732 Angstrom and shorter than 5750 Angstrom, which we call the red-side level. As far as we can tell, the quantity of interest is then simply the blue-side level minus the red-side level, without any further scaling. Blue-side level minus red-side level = -0.72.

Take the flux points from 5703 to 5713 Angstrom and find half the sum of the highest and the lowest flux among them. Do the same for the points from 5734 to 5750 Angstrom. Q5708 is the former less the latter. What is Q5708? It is -1.1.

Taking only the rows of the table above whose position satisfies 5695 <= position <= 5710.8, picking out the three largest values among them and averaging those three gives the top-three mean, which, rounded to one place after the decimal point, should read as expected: 12.4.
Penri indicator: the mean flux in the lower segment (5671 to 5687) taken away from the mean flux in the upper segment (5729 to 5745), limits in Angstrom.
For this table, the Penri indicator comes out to 0.2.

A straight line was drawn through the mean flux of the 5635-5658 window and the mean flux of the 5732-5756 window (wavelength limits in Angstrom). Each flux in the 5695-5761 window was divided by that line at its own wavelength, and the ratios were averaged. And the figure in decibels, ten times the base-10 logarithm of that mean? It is -0.077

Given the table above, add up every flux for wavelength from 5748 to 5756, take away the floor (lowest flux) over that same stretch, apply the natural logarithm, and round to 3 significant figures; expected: 3.27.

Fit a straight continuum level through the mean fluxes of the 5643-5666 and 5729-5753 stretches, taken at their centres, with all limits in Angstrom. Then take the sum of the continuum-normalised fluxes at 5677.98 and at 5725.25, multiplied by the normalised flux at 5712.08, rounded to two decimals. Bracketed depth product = 1.84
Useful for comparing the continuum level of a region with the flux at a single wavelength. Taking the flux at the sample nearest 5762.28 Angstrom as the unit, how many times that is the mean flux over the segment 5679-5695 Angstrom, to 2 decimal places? 1.00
